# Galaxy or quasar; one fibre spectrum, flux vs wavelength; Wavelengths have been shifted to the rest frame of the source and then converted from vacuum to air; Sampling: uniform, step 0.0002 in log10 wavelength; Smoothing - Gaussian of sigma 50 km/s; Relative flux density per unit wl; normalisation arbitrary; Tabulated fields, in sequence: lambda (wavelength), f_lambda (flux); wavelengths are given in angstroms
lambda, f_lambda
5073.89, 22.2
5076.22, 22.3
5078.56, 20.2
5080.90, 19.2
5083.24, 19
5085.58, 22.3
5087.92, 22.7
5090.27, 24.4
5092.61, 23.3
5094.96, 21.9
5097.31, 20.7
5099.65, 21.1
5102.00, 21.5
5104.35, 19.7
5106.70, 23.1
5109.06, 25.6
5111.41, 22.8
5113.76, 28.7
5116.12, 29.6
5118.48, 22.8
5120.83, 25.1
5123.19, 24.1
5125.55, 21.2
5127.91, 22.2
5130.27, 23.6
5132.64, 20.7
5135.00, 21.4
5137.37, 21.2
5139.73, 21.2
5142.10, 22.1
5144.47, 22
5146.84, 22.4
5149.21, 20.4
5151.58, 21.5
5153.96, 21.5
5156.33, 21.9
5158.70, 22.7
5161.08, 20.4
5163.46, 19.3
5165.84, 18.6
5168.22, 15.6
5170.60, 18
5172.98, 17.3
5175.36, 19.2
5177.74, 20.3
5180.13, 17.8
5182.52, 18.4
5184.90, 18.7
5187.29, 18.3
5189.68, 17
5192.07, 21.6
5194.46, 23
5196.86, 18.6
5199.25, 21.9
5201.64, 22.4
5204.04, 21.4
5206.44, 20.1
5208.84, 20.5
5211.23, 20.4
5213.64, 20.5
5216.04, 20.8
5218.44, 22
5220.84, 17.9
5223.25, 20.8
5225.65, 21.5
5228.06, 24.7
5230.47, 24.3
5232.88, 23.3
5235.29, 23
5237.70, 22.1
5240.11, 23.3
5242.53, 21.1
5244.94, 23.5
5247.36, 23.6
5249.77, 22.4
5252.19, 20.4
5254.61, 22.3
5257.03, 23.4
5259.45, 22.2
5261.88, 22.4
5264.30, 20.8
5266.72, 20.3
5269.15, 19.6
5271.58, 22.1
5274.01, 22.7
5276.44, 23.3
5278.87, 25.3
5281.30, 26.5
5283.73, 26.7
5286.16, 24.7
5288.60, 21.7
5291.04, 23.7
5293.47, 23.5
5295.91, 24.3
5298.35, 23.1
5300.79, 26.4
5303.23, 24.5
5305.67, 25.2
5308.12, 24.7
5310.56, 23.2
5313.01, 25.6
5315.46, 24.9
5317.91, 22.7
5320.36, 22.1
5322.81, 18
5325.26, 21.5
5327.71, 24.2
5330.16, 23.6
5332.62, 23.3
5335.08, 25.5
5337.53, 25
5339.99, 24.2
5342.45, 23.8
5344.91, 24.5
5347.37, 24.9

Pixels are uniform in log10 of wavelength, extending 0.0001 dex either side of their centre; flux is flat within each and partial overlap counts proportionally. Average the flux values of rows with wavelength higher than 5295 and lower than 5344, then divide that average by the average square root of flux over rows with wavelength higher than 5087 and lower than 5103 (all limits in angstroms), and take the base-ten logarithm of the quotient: 0.70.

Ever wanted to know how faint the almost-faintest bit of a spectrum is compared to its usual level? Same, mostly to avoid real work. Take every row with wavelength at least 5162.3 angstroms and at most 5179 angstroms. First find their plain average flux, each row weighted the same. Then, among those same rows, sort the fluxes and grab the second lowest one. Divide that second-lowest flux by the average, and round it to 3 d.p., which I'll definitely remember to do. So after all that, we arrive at 0.944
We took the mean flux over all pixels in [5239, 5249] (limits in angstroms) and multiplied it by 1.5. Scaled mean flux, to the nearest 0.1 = 34.3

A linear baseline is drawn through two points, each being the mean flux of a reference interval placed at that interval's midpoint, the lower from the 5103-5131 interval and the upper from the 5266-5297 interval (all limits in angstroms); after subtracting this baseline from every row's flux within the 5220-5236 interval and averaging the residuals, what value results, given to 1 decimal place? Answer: -1.4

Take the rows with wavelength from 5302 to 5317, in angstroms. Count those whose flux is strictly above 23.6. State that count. 5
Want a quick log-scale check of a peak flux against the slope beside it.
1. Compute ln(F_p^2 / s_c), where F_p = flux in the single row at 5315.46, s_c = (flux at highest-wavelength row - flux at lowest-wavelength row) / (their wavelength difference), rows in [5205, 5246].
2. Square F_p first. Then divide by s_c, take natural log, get 8.9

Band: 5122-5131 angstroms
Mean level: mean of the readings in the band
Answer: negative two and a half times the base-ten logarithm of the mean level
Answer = -3.39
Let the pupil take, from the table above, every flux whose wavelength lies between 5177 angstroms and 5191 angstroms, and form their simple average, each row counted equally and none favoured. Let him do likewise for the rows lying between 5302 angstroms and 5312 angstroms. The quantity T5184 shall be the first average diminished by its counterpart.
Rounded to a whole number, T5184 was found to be -6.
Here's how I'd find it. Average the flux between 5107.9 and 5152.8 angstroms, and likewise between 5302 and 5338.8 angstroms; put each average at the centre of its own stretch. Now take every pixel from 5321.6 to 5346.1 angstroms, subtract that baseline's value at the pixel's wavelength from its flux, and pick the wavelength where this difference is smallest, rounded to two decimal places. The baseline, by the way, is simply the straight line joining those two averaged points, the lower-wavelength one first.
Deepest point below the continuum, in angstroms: 5322.81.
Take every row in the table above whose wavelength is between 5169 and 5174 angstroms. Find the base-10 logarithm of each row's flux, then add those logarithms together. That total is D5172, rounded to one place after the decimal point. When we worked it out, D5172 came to 2.5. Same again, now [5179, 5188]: 5.0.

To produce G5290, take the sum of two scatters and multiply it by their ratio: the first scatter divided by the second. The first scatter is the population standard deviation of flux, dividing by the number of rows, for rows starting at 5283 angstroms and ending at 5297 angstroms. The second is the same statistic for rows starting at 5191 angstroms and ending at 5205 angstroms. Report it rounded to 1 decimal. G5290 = 3.1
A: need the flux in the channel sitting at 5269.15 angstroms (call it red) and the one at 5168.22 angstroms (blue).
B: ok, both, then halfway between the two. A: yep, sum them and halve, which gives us 17.6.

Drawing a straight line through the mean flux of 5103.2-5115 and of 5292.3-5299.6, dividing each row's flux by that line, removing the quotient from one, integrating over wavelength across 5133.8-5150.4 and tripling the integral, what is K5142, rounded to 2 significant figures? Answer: 5.0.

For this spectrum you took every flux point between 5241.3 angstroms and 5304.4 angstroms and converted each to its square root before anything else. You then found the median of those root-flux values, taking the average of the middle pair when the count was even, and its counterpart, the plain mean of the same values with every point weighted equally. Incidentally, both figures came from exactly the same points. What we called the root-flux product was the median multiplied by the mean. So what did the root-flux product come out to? 23.1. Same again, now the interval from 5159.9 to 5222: 19.6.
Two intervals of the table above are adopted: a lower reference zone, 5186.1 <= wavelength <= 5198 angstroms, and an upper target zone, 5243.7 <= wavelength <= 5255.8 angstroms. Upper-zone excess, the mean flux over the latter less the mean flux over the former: 2.7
